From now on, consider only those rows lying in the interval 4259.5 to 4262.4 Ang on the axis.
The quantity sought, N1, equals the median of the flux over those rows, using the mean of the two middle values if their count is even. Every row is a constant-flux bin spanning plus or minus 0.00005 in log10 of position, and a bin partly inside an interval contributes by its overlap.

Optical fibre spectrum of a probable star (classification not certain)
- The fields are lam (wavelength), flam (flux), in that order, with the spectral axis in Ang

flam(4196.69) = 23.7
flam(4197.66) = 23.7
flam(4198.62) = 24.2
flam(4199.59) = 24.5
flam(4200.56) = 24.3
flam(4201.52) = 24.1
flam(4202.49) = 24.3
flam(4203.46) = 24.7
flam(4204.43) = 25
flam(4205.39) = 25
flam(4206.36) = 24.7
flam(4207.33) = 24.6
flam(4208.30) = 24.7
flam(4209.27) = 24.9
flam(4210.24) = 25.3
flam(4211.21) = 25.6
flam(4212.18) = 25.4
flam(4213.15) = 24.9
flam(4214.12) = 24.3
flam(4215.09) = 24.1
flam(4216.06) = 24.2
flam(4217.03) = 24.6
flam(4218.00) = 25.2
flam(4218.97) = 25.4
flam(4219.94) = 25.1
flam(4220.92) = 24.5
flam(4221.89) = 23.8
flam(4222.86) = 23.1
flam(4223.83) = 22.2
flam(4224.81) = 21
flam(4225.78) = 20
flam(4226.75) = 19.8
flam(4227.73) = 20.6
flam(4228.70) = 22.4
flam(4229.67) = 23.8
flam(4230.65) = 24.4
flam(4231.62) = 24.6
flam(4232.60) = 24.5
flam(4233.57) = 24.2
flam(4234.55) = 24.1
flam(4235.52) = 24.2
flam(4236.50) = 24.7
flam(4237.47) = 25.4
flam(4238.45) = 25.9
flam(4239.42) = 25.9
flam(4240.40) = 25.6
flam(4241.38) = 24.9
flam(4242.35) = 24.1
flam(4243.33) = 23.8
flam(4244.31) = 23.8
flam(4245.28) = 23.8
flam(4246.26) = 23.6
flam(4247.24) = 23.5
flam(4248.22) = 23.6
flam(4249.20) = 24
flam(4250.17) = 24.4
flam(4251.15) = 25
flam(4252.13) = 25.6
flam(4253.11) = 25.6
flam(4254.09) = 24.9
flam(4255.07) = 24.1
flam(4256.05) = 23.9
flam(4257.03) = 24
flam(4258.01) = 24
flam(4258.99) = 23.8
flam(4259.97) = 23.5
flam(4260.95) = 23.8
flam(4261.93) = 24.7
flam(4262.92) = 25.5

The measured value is 23.80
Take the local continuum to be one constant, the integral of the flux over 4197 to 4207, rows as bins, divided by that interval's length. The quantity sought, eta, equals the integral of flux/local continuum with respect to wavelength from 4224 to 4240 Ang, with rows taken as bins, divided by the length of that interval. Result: 0.96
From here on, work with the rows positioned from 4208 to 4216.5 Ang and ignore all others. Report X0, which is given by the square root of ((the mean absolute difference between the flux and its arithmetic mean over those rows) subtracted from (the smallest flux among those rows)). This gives 4.86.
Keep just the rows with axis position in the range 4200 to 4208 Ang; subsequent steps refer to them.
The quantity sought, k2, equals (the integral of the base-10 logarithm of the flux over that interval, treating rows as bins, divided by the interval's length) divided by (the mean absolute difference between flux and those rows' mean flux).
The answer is 5.2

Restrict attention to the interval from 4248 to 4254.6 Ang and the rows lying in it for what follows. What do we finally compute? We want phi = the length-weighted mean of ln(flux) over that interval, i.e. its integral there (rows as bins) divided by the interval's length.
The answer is 3.21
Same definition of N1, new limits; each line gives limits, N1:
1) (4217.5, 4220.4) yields 25.20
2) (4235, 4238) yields 24.70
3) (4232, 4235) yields 24.20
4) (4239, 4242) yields 25.60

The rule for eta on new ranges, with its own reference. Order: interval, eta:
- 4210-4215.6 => 1.02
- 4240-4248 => 0.99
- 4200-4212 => 1.01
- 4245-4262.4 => 0.99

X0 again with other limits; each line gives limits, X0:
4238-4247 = 4.77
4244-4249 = 4.84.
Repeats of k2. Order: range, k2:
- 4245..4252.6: 2.3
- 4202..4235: 1.2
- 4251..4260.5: 2.1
